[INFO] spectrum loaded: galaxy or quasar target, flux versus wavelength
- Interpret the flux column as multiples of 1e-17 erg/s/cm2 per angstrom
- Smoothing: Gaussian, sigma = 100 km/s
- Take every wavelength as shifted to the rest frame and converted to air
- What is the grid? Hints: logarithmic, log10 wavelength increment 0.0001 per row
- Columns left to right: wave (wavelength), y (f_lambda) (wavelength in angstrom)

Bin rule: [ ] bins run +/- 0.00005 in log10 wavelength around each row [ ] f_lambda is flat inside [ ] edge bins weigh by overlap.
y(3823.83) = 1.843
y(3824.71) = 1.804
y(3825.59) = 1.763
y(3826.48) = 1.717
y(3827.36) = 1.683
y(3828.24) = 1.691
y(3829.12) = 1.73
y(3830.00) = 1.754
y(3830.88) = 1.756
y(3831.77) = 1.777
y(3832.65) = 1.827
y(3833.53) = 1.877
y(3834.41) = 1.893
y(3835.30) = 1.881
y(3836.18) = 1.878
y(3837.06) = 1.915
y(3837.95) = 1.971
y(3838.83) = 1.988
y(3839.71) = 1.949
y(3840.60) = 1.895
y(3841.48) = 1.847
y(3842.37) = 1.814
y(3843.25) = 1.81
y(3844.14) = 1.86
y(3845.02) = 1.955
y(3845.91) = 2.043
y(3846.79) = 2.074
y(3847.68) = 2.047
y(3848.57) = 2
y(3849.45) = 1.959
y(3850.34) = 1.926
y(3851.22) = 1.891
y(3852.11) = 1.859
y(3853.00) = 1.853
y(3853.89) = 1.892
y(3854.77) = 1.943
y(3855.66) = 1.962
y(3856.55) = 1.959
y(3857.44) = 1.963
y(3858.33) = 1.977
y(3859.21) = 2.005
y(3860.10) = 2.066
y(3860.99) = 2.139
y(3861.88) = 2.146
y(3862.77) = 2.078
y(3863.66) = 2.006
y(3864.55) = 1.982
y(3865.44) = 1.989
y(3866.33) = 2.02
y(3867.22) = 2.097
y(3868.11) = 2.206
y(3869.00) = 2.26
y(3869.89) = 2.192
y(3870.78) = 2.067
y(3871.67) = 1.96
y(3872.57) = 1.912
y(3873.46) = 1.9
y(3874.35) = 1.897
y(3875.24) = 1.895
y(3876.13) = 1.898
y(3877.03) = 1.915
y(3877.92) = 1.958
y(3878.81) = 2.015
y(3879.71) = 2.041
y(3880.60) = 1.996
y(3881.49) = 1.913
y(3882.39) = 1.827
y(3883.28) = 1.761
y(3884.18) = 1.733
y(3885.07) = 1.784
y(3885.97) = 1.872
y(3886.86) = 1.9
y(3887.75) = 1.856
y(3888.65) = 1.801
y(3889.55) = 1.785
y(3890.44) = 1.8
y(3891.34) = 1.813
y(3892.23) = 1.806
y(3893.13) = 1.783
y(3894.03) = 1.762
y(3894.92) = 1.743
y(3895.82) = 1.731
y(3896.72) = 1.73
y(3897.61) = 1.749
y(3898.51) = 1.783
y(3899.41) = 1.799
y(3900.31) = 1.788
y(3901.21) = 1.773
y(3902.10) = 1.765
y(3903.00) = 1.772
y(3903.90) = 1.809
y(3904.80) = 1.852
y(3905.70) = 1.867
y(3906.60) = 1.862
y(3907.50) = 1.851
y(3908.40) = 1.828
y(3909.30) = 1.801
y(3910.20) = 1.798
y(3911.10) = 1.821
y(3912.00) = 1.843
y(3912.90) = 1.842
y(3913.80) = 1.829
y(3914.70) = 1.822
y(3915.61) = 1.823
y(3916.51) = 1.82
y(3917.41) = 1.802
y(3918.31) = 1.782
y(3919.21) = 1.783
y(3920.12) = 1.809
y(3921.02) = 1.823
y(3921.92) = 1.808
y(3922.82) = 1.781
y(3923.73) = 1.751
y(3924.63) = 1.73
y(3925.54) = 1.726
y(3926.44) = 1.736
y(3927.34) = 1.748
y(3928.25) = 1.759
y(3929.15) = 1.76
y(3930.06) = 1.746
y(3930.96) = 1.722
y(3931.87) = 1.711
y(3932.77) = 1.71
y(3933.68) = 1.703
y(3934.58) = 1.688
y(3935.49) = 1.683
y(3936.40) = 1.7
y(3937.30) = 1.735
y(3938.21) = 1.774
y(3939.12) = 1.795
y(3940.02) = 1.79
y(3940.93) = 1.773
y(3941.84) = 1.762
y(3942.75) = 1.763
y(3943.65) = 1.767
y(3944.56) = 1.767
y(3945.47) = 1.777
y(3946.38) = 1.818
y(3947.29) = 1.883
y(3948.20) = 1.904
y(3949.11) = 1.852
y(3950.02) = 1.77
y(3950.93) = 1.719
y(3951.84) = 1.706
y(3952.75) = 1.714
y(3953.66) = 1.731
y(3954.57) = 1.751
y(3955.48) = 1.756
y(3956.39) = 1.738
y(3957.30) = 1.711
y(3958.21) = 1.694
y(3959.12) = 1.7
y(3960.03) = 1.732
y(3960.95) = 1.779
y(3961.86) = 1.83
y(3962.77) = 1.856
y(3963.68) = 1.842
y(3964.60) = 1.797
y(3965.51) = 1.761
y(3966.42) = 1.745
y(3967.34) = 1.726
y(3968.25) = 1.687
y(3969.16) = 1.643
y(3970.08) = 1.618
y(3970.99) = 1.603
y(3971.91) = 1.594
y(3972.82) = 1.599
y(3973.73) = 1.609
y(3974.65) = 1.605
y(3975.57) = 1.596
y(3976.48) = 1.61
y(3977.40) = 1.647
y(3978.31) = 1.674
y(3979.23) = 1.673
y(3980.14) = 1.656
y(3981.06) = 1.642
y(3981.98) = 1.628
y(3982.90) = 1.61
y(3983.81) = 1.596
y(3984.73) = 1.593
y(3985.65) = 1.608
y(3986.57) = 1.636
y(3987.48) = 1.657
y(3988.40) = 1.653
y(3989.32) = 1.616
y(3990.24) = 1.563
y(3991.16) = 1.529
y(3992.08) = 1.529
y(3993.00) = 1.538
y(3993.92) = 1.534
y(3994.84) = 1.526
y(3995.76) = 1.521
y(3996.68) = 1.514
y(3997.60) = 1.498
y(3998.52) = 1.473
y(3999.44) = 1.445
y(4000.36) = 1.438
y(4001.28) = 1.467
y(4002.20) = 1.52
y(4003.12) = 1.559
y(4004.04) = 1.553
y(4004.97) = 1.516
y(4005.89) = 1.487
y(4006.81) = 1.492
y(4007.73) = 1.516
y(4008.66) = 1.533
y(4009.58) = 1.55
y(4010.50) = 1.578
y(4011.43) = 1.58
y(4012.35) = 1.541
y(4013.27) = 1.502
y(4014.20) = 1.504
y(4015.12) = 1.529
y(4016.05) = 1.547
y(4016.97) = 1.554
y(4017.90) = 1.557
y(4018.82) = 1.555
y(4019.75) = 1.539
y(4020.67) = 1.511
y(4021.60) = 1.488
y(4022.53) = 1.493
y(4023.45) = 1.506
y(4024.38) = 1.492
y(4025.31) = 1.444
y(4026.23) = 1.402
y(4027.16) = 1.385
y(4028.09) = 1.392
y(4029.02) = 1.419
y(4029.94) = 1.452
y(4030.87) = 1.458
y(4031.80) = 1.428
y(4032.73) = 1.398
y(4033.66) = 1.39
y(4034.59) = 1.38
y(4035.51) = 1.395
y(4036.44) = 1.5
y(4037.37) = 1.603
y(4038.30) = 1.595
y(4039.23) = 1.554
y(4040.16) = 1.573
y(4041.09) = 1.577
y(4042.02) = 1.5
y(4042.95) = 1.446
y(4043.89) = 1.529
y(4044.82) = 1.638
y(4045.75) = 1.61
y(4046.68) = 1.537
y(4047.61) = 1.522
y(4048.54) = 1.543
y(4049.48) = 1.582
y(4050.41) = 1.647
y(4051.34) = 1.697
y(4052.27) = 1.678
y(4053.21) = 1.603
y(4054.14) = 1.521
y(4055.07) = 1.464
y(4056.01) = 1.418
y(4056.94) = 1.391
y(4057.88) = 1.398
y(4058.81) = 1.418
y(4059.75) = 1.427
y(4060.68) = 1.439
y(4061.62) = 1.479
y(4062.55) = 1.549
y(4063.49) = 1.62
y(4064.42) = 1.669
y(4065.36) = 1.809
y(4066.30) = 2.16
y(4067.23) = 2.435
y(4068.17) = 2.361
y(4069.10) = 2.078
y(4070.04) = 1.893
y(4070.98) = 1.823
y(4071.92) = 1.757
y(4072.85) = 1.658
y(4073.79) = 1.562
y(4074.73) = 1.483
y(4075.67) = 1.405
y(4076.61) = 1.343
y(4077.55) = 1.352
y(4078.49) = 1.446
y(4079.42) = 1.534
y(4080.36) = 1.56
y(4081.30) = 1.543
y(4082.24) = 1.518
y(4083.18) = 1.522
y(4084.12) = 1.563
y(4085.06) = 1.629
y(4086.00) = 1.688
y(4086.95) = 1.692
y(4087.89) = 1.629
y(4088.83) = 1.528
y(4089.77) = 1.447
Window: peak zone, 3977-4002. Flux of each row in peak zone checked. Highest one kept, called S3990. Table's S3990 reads 1.674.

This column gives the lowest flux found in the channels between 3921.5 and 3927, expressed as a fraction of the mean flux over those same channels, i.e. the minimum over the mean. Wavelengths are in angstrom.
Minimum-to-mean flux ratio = 0.983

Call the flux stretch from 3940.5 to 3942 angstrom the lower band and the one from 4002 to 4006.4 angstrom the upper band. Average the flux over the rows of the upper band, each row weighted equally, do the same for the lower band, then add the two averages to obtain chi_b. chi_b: 3.29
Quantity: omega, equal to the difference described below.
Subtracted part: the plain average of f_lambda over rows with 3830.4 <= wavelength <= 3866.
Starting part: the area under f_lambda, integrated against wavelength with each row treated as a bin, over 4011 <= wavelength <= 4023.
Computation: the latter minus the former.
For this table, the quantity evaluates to 16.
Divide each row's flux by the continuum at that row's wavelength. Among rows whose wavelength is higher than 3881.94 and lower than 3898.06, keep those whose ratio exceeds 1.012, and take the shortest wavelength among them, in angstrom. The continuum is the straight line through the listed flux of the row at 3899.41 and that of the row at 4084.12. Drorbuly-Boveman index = 3885.97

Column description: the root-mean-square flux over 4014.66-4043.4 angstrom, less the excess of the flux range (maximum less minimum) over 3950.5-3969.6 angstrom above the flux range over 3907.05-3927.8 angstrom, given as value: 1.40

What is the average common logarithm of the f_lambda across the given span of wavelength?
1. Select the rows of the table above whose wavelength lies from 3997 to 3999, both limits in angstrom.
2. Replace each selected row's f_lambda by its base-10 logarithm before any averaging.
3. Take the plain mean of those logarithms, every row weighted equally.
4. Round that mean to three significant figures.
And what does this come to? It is 0.172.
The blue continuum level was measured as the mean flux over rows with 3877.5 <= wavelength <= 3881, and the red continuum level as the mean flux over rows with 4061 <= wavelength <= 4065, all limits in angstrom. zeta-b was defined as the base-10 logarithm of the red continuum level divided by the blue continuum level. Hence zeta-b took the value -0.10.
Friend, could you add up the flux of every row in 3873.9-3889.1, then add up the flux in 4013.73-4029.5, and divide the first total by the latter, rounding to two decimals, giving 1.27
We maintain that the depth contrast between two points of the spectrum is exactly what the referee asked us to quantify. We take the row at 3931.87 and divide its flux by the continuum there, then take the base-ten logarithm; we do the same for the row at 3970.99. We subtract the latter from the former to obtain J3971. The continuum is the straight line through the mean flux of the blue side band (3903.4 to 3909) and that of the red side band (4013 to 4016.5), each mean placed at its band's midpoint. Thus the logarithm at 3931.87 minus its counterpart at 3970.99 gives -0.001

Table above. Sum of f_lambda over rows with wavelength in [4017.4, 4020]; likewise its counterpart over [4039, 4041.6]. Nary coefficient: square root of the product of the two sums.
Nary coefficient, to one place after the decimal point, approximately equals 4.7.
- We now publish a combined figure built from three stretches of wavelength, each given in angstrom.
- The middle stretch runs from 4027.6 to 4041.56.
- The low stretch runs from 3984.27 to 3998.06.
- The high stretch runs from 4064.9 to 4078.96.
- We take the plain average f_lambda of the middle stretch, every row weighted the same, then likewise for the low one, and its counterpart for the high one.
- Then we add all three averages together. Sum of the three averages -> 4.8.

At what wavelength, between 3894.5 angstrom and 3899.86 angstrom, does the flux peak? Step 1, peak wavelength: 3899.41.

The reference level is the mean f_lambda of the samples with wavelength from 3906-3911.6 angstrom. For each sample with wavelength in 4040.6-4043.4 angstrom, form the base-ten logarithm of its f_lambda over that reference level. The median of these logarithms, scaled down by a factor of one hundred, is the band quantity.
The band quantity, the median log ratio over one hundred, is -0.0009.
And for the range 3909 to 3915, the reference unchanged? 0.0000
